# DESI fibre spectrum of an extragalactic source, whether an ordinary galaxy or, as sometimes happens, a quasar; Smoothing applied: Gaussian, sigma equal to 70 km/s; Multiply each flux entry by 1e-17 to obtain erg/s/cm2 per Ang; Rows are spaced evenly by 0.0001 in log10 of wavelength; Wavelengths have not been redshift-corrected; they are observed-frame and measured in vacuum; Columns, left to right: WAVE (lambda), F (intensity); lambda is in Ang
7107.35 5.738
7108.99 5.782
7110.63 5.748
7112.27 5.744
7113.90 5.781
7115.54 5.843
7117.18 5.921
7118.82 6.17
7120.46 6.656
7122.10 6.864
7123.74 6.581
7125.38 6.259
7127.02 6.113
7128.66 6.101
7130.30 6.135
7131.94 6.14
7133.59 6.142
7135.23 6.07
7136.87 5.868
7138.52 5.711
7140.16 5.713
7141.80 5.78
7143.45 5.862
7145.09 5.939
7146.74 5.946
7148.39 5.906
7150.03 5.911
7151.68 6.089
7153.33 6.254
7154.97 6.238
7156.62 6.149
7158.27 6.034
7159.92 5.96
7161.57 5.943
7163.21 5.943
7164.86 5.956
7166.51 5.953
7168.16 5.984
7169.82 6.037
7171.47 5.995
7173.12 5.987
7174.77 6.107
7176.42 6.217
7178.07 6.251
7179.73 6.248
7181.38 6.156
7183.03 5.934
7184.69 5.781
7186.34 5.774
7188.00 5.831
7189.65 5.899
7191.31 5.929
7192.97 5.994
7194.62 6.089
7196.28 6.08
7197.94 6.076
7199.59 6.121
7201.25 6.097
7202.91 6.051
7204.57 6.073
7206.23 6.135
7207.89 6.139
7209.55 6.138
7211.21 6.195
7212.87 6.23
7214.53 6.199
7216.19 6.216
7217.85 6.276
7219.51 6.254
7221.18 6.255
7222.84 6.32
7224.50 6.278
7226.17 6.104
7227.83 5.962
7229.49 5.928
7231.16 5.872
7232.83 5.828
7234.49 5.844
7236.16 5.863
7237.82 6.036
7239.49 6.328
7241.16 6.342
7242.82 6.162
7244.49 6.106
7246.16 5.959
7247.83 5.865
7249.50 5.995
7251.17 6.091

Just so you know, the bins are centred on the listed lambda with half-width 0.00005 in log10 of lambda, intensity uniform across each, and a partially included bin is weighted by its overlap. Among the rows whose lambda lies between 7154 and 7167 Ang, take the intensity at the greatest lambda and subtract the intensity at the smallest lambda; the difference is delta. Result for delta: -0.3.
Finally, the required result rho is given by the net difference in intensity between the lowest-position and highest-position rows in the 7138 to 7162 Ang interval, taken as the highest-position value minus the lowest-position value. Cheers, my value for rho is 0.23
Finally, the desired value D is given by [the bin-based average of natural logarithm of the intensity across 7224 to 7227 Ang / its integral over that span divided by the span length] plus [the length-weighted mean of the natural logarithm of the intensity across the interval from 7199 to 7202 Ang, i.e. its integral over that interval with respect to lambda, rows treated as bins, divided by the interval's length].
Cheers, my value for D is 3.63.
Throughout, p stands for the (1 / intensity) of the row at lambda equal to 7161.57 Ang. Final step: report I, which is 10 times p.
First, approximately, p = 0.168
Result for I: 1.68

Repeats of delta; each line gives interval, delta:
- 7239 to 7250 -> -0.3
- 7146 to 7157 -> 0.2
